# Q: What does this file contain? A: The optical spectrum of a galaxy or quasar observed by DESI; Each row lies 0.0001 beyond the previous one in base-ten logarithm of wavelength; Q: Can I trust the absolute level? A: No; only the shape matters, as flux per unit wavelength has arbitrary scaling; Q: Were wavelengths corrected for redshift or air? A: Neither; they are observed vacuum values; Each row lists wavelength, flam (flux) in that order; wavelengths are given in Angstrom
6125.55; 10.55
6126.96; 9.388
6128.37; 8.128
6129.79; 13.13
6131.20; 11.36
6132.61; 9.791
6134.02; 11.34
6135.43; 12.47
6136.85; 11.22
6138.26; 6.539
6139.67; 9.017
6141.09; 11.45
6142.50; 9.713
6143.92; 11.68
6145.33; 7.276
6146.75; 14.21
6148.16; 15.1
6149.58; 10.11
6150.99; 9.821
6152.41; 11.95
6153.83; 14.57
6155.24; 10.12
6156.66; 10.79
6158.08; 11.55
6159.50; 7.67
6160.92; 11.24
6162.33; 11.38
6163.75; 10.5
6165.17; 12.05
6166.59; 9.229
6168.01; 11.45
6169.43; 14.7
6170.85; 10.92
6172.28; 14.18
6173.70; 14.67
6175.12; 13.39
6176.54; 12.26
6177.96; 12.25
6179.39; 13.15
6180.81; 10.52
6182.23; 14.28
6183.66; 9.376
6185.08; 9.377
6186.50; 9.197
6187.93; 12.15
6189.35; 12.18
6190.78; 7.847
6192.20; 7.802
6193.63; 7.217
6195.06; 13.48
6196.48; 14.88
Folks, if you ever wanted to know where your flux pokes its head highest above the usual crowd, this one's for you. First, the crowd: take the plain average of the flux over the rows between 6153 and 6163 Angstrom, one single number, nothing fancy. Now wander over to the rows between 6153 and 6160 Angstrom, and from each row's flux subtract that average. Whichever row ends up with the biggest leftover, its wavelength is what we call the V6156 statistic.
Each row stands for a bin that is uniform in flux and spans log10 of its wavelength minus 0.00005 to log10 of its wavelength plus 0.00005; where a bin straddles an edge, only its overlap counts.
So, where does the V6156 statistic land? 6153.83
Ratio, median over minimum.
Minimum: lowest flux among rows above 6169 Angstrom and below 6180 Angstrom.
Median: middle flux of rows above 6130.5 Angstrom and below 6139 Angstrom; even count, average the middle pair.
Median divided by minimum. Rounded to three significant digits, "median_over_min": 1.03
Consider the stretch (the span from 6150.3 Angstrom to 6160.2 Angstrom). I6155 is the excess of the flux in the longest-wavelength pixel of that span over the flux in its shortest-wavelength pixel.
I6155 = -2.2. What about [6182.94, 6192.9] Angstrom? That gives -1.6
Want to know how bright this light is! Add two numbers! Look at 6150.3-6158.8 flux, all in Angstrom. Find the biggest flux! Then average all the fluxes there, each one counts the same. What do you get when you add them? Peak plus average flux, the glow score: 26.0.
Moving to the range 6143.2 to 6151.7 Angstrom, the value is 26.5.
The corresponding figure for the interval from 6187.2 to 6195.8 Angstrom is 23.6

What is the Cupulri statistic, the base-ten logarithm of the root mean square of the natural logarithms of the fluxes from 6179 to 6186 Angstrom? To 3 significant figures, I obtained 0.384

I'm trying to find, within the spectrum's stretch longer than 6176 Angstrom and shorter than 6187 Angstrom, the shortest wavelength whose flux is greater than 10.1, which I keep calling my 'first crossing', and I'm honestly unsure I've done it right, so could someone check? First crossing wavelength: 6176.54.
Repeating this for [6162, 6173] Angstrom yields 6162.33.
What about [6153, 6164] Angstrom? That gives 6153.83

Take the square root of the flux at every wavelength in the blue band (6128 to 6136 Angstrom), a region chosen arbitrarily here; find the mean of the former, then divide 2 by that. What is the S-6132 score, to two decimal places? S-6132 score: 0.60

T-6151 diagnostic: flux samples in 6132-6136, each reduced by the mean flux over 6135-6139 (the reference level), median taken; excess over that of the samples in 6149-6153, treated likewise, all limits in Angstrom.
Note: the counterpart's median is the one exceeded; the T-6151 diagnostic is 1.2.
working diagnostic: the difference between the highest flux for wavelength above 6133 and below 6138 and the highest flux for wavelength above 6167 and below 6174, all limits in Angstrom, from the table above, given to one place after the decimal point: -2.2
